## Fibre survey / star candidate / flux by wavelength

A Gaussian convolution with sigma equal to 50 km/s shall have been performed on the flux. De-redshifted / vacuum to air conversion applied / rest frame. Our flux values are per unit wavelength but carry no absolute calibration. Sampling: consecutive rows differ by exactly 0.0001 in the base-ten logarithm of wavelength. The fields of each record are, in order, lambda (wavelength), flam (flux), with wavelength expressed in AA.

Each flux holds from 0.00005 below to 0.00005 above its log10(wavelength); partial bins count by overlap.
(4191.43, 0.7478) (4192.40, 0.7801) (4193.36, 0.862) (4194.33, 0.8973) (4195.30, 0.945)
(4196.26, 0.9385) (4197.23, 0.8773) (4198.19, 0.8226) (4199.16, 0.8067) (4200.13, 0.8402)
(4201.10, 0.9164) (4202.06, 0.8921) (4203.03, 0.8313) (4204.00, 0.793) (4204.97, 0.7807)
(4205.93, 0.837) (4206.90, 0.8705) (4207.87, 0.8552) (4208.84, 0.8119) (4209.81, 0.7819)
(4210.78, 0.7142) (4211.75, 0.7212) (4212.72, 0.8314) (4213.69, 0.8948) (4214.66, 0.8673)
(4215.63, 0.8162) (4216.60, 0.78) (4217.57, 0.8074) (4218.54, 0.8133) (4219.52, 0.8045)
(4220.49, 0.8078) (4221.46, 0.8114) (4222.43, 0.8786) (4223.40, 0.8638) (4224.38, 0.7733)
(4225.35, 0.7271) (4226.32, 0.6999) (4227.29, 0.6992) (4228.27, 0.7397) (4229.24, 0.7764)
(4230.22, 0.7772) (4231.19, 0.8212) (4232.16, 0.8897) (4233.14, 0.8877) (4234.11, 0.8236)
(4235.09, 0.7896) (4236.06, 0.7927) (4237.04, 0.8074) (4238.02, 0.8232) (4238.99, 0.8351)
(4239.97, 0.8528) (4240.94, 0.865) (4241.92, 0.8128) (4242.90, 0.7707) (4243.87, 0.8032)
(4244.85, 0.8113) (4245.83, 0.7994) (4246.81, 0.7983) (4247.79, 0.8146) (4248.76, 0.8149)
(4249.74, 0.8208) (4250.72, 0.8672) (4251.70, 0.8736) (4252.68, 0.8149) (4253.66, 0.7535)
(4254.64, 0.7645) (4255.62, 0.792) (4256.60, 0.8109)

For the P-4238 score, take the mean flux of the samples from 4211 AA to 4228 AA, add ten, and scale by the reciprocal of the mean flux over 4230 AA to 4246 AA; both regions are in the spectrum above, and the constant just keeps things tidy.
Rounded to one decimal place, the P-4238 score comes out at 13.1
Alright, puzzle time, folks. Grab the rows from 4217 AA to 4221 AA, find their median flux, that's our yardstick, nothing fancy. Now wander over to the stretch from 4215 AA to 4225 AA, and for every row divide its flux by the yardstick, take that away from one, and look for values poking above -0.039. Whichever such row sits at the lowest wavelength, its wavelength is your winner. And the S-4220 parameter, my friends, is 4215.63 AA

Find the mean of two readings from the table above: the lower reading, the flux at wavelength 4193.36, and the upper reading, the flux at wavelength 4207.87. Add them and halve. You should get 0.859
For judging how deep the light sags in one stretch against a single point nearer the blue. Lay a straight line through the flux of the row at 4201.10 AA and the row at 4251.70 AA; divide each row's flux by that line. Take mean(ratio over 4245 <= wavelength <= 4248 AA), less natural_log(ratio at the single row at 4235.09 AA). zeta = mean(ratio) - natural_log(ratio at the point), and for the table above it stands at 1.03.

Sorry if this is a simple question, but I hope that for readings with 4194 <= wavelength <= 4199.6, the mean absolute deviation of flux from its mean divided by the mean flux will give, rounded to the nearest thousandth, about 0.052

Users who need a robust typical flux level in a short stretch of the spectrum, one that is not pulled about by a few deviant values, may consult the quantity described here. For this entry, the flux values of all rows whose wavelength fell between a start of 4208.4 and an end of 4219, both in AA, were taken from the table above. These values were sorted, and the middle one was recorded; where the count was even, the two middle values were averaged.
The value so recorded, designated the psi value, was 0.812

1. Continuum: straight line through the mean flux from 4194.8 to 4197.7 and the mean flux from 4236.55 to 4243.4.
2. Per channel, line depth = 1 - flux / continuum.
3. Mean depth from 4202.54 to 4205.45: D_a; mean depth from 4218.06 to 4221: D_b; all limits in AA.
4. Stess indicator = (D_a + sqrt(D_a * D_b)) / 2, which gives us 0.100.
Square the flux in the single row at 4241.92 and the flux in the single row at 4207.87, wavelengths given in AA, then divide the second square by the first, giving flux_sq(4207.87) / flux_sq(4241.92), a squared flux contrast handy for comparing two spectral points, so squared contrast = 1.1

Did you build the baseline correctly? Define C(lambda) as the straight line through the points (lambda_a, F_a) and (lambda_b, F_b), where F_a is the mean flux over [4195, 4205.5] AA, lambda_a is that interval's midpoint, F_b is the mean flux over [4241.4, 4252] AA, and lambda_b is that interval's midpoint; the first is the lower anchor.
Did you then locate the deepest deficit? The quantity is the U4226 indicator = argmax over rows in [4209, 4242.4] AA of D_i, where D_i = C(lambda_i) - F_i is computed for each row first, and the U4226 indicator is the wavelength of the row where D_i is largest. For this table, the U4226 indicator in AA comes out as 4226.32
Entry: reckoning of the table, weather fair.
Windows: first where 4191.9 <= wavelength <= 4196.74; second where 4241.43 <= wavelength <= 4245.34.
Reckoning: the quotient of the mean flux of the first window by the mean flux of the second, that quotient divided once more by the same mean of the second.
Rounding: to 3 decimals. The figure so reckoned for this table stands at 1.384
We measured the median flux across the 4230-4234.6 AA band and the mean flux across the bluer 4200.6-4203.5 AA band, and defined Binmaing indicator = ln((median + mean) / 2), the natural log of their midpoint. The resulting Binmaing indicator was -0.160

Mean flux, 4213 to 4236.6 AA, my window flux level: 0.806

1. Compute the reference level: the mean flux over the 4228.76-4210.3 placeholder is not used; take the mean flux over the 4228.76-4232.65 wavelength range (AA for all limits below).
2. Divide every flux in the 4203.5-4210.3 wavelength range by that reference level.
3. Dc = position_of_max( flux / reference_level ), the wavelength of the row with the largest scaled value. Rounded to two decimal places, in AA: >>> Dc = 4206.90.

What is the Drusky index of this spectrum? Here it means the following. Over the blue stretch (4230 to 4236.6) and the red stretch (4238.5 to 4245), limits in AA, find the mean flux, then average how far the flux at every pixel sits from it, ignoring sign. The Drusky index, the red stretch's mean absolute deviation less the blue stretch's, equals -0.011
